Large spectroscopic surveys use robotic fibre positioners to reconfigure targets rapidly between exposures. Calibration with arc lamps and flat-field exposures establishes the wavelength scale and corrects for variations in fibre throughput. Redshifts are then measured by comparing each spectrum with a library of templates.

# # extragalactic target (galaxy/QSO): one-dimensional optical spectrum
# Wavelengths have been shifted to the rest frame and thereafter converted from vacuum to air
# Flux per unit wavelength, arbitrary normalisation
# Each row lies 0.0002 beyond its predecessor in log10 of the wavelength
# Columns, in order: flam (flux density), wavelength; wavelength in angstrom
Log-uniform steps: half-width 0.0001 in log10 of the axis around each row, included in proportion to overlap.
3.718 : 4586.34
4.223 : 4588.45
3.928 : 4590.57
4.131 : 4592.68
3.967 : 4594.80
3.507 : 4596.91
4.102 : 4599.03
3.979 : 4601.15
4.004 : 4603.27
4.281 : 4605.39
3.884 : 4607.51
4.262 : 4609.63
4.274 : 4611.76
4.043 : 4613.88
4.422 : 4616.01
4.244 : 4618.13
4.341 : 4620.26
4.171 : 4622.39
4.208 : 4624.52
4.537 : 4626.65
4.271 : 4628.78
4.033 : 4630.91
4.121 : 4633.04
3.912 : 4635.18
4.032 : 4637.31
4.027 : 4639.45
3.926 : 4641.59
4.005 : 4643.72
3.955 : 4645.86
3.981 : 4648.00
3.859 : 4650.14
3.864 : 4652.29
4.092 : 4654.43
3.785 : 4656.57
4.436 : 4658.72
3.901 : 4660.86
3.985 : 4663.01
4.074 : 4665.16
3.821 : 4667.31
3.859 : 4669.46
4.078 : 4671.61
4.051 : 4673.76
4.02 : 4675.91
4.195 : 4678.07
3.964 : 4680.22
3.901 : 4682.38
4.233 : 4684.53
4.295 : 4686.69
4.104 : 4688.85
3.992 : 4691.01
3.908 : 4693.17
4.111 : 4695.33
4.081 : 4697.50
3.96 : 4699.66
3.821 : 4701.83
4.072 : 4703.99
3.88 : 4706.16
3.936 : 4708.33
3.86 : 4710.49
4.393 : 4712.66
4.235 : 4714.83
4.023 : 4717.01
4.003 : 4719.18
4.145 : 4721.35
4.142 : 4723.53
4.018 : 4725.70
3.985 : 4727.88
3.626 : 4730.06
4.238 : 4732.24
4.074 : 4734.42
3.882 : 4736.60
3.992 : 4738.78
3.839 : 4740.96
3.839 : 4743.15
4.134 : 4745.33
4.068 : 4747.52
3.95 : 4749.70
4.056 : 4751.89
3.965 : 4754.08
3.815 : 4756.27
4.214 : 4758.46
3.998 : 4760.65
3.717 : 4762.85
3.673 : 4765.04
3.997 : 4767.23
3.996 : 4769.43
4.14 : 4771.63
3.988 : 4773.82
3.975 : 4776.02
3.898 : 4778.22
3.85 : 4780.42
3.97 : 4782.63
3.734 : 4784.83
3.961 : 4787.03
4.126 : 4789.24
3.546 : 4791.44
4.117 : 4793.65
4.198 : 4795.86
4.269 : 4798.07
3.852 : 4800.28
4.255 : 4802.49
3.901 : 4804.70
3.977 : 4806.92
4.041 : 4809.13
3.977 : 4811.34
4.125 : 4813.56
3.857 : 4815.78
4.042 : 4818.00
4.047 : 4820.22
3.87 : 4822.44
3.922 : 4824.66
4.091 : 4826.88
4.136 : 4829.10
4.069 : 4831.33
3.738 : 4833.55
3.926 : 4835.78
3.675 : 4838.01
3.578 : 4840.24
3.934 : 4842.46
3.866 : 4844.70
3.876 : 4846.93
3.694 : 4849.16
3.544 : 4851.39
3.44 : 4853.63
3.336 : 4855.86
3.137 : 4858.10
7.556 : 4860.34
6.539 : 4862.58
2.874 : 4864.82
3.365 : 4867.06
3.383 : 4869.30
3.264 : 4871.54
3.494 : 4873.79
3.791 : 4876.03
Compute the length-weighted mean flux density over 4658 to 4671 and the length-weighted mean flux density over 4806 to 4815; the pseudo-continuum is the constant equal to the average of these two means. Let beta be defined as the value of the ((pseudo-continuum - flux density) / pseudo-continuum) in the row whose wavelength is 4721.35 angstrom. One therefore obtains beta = -0.032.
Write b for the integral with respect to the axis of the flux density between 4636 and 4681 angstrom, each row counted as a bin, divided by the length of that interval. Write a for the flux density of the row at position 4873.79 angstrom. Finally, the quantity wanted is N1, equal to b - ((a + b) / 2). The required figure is 0.25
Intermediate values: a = 3.494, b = 4.00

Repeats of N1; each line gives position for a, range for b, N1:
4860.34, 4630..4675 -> -1.78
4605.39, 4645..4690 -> -0.13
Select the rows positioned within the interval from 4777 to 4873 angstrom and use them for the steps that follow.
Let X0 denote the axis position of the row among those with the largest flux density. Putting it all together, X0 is 4860.34 angstrom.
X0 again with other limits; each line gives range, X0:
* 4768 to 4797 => 4795.86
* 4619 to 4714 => 4626.65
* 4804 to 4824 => 4813.56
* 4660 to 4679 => 4678.07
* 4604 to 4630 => 4626.65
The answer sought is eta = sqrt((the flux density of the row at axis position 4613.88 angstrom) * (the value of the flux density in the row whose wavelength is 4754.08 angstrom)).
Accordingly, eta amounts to 4.00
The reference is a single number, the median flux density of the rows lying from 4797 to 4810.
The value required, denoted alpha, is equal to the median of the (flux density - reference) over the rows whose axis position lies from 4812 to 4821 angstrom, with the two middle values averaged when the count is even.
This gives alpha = 0.04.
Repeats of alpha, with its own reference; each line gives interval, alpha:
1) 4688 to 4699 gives 0.07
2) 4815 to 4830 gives 0.03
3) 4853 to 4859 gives -0.67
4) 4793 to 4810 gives 0.07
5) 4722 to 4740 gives 0.00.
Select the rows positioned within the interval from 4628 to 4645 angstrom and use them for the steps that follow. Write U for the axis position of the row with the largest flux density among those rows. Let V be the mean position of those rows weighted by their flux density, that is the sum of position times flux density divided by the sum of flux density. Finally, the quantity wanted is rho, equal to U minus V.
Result -7.4 angstrom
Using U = 4628.78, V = 4636.2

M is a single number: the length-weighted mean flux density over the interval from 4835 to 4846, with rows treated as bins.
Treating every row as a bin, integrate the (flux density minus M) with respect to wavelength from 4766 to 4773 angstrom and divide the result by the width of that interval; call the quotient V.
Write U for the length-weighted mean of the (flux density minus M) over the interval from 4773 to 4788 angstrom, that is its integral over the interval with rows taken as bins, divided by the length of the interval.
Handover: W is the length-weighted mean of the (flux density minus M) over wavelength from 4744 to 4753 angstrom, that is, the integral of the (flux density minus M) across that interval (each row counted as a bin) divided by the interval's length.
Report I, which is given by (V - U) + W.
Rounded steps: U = 0.12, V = 0.24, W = 0.25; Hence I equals 0.38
